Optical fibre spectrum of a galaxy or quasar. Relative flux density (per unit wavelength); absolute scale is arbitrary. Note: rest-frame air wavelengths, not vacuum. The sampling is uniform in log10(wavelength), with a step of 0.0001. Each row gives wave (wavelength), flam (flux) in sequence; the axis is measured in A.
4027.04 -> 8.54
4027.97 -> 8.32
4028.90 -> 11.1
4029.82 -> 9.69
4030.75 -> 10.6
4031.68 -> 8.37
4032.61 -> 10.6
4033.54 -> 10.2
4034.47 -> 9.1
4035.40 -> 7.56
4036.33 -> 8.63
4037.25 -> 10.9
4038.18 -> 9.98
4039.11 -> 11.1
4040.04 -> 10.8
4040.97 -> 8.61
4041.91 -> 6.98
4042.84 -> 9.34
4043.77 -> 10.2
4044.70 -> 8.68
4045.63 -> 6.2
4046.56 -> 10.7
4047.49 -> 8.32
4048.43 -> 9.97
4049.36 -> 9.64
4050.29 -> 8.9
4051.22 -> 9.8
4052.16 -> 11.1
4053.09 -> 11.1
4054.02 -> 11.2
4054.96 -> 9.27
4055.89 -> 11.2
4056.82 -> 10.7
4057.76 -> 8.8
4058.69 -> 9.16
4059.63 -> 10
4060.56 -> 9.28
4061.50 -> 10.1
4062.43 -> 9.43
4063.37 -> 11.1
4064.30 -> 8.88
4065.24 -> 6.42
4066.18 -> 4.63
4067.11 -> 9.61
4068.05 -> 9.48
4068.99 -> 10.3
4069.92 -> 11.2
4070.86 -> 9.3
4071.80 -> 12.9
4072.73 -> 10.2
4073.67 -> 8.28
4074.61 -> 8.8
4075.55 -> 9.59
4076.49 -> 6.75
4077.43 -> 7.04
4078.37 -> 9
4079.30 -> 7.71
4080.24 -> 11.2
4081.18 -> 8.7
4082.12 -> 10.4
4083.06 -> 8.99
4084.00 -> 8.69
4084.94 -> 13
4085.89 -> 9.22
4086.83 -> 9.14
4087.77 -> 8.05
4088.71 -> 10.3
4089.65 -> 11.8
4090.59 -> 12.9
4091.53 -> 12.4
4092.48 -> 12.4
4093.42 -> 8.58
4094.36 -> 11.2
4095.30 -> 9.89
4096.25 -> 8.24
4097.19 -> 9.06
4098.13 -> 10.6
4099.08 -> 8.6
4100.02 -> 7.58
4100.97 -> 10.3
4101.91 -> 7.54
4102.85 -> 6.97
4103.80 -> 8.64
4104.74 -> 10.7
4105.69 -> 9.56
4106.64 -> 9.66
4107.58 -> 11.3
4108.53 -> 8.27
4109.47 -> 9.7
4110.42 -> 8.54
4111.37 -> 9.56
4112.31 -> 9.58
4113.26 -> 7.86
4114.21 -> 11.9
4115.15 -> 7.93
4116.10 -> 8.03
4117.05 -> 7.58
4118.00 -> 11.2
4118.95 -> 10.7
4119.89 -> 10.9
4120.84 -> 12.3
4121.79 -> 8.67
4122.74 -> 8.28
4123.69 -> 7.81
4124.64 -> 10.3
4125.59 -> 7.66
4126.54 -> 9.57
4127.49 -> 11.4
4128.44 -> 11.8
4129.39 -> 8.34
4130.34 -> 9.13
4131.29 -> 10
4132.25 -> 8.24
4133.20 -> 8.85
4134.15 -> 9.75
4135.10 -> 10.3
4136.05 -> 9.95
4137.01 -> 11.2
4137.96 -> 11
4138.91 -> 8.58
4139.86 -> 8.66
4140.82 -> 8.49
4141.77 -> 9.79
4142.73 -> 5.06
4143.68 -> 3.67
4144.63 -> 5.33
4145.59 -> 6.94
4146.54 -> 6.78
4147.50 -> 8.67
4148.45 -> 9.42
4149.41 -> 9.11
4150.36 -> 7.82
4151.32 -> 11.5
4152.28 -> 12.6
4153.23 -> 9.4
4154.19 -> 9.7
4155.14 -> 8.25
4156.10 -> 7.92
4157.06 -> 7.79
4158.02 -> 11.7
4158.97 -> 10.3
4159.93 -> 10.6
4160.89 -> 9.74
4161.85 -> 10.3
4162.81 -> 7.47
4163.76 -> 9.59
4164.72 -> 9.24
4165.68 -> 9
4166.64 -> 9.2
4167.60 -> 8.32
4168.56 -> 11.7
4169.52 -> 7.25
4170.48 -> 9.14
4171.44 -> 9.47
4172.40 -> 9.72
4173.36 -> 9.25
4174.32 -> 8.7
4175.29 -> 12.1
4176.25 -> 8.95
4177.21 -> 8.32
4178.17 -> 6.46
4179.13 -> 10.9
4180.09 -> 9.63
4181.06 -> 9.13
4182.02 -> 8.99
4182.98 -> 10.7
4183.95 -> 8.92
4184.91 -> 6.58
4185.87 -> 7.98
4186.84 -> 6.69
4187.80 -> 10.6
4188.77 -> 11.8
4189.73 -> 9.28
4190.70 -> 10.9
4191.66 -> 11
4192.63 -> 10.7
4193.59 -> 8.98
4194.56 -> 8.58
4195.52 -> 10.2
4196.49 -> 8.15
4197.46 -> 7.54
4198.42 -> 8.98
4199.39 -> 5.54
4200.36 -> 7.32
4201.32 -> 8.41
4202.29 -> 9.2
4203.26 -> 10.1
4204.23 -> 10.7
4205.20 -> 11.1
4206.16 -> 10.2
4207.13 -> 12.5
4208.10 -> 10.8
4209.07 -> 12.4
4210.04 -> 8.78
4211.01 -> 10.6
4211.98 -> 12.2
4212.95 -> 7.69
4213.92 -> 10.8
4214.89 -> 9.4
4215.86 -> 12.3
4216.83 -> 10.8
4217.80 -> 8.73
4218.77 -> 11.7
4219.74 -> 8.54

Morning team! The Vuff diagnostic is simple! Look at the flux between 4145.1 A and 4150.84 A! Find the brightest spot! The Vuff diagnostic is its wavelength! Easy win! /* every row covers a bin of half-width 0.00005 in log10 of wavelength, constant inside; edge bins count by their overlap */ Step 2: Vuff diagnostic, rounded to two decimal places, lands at 4148.45 A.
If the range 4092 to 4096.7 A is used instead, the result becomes 4092.48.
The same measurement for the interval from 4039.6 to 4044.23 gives 4040.04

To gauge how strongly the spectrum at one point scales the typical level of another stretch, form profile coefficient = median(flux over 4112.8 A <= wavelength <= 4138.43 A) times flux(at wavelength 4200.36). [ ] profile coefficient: 71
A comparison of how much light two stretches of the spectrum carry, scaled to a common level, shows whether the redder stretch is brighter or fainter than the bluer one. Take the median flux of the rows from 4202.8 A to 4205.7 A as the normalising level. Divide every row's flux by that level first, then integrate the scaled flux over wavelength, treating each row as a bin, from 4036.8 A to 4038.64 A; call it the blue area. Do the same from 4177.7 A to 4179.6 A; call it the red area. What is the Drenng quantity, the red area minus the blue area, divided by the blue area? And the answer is -0.14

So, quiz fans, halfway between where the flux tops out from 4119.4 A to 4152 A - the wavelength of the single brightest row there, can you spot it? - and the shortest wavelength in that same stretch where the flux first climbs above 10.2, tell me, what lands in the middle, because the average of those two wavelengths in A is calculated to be 4120.4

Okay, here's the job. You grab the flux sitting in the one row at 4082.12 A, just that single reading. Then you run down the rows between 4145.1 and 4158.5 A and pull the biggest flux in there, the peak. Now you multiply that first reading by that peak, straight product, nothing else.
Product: 131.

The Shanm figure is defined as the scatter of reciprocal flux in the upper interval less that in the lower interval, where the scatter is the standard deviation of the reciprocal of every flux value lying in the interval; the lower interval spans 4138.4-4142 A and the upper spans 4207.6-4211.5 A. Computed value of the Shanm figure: 0.006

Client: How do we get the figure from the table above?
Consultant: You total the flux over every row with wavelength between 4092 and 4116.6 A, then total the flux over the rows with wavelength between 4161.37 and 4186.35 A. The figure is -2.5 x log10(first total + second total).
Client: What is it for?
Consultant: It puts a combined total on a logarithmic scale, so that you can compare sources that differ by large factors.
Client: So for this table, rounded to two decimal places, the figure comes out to -6.70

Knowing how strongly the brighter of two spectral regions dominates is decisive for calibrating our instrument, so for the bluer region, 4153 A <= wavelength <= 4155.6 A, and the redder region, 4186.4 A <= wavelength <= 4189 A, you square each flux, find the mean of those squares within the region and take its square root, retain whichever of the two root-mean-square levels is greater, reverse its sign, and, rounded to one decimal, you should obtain -9.9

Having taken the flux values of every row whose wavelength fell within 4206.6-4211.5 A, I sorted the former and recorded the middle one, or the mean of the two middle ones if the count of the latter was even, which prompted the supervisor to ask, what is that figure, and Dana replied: 10.8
